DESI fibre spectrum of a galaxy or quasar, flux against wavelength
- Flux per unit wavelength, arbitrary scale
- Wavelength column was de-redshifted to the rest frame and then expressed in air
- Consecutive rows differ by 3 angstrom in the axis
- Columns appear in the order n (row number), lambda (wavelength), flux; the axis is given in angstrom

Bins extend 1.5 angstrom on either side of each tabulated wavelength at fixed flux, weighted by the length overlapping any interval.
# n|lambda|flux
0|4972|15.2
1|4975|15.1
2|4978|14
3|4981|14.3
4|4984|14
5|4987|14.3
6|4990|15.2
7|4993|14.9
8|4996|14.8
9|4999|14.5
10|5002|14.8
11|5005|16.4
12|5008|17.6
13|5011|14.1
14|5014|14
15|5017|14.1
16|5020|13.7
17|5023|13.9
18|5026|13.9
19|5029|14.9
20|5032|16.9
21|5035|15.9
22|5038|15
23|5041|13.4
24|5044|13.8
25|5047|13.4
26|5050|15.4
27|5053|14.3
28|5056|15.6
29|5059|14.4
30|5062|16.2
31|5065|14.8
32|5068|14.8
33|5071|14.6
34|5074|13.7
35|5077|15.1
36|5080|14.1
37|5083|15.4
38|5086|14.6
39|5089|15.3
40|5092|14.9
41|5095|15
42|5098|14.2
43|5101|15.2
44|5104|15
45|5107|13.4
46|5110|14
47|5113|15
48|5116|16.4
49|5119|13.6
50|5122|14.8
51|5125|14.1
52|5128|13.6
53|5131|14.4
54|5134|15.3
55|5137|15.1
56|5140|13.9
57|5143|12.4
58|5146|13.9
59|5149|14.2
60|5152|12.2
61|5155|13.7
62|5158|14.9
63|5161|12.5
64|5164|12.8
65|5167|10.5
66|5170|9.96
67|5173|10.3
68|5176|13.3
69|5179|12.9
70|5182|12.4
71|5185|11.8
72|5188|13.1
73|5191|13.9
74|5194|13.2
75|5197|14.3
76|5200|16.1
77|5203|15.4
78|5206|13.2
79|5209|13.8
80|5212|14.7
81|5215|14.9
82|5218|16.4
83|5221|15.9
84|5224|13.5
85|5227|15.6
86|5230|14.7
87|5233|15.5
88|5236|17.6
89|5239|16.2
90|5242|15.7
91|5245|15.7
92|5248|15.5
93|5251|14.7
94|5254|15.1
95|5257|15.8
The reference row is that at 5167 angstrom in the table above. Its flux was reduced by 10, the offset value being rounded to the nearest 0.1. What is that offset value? 0.5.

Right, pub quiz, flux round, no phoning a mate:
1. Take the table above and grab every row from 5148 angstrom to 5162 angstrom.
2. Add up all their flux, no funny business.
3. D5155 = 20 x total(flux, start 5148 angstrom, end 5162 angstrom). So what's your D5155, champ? 1350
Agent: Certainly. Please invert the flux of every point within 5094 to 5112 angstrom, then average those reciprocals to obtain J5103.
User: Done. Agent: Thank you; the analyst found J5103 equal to 0.0693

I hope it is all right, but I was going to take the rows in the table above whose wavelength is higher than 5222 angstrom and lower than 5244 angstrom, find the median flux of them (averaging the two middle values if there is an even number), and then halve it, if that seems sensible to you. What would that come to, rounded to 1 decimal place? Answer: 7.8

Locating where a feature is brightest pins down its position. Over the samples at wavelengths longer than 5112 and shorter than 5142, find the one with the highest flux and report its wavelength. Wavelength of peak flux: 5116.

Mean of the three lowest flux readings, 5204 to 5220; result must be 13.9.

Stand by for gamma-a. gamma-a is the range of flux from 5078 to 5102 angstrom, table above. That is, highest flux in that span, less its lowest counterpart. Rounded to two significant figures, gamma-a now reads 1.3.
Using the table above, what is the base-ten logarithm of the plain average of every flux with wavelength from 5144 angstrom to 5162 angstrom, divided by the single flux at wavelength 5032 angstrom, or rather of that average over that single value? -0.10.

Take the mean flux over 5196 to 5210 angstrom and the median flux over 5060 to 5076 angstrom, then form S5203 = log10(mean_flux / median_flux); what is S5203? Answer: -0.01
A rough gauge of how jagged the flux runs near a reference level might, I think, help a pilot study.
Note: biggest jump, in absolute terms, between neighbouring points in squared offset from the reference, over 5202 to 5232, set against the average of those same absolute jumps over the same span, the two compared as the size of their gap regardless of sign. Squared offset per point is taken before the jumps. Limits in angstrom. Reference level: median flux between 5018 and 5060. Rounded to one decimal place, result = 2.6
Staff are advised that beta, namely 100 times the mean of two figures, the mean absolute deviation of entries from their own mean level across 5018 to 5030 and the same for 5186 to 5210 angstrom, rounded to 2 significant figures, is 63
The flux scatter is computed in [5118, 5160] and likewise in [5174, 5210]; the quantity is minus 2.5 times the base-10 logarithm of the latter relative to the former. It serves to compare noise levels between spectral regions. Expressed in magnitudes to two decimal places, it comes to -0.30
